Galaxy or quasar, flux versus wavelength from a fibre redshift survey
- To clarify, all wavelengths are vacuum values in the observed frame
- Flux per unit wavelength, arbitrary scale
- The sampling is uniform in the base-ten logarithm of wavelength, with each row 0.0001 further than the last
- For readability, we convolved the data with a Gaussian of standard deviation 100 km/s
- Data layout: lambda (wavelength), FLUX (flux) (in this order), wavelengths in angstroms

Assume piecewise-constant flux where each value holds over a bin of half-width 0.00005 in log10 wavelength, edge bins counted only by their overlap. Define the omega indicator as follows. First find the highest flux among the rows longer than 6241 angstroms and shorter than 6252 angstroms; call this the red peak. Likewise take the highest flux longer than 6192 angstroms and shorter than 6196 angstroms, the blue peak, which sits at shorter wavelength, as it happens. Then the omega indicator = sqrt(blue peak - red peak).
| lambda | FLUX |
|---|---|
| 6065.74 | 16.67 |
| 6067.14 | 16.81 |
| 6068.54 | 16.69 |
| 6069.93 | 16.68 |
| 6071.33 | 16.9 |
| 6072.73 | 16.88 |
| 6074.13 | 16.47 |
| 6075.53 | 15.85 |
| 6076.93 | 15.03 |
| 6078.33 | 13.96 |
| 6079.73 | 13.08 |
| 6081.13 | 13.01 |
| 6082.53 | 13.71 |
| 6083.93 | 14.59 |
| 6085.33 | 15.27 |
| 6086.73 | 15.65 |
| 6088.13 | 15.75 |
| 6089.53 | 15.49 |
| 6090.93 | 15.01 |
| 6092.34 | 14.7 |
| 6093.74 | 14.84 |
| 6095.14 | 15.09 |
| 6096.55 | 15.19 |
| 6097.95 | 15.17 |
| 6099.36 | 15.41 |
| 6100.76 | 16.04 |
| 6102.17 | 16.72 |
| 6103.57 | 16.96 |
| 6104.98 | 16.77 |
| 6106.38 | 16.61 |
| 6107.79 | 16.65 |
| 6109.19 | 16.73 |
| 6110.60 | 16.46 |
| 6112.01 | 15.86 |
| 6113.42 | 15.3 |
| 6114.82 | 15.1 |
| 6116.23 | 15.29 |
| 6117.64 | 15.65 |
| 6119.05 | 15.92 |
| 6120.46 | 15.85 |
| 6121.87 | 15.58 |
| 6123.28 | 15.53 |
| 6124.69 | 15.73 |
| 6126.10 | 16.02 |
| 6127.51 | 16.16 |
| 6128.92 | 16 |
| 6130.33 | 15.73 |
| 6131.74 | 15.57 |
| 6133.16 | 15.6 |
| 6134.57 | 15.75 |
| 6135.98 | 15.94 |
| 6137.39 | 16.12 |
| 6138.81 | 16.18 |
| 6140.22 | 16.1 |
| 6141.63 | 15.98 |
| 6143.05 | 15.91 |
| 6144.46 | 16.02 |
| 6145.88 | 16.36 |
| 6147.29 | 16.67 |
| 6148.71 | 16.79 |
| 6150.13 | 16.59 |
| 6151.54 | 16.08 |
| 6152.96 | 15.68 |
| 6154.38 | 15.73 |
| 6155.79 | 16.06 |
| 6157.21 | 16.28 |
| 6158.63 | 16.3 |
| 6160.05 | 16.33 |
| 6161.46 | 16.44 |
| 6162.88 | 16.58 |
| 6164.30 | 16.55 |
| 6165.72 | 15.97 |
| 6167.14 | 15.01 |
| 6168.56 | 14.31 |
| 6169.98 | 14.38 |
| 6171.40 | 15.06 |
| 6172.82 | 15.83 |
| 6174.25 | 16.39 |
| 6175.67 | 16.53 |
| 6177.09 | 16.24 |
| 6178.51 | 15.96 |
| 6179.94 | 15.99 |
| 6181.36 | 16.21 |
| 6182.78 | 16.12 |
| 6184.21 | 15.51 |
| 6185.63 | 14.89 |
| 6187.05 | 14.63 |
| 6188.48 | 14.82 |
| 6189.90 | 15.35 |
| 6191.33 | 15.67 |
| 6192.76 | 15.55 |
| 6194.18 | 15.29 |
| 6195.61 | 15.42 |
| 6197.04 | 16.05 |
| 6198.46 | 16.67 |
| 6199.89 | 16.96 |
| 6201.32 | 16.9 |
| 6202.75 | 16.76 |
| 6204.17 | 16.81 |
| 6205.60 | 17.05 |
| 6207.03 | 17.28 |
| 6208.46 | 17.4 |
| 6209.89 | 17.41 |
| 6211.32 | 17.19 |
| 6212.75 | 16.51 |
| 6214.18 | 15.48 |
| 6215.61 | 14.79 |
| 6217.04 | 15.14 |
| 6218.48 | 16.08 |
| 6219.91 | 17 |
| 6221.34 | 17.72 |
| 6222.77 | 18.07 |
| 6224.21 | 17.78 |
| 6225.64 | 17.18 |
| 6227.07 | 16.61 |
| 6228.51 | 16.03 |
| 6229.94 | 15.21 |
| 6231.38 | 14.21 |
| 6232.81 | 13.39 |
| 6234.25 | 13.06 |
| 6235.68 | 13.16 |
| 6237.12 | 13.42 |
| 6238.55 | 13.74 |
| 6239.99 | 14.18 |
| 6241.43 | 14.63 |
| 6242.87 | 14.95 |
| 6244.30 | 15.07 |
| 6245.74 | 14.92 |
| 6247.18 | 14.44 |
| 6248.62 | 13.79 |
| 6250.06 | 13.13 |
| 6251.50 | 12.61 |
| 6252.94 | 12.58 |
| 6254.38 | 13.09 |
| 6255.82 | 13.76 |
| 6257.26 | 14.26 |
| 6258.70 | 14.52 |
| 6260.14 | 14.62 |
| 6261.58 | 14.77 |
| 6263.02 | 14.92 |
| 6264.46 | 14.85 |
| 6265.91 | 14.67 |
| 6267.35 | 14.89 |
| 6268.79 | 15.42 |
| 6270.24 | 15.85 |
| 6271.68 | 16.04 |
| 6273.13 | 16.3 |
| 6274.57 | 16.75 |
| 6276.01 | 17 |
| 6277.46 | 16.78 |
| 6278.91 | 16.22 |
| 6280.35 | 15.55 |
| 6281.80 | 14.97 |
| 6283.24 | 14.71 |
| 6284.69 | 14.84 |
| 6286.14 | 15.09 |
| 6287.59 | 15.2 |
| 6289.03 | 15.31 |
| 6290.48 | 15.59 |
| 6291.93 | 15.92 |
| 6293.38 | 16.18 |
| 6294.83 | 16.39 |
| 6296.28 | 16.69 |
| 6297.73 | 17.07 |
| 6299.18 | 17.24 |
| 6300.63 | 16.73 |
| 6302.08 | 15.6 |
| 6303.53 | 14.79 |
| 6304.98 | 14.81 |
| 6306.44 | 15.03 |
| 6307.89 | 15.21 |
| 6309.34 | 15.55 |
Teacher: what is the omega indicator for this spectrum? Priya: 0.69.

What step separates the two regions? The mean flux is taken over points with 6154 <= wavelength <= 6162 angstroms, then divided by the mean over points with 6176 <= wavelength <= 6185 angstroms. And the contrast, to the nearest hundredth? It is 1.01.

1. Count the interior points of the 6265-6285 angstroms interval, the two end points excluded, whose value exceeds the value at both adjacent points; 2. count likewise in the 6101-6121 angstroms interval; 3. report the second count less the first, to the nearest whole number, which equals 2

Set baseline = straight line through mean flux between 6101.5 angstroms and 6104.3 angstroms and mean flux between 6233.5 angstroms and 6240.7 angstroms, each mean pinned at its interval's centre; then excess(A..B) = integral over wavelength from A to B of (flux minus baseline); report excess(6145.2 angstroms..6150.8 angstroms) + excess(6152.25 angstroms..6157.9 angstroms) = 7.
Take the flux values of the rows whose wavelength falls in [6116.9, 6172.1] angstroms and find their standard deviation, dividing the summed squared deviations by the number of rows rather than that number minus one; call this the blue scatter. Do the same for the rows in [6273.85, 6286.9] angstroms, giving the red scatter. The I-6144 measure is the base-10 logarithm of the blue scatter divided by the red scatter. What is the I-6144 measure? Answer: -0.21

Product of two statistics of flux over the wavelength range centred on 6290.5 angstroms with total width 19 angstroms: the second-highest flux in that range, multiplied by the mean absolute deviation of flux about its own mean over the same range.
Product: 12.6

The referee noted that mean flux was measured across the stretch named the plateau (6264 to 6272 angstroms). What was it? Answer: 15.3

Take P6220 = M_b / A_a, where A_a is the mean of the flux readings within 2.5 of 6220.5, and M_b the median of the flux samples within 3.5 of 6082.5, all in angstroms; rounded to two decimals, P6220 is 0.80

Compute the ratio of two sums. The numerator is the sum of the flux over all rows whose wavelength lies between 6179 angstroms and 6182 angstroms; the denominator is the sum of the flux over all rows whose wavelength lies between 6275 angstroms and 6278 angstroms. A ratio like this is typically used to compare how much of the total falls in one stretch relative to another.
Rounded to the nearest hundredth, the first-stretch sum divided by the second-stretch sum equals 0.95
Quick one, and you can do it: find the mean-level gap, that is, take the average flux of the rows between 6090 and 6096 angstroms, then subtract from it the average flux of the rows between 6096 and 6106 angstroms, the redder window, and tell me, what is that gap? -1.1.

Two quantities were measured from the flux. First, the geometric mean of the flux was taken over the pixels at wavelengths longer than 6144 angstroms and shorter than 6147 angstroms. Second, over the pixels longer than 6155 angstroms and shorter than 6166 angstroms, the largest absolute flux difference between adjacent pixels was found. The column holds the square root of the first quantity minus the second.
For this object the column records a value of 3.4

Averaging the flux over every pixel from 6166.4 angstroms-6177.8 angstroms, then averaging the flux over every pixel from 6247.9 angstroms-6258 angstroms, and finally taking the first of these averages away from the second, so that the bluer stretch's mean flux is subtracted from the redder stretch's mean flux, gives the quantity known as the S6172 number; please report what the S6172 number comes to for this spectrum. -2.2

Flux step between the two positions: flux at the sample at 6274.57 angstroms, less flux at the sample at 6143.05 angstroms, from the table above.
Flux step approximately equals 1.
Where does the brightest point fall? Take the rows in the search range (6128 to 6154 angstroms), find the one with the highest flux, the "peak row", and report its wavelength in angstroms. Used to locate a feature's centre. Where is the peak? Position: 6148.71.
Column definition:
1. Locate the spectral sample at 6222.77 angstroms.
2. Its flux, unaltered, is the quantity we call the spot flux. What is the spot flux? 18.07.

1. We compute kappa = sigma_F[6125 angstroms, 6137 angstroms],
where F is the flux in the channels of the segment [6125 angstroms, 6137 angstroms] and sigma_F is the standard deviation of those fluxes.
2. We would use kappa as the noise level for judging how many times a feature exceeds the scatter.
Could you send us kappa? 0.2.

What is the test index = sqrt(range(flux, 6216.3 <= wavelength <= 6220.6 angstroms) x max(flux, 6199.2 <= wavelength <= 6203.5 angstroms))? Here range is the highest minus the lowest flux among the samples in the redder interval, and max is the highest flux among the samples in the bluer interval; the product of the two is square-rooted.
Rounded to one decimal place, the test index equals 5.6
